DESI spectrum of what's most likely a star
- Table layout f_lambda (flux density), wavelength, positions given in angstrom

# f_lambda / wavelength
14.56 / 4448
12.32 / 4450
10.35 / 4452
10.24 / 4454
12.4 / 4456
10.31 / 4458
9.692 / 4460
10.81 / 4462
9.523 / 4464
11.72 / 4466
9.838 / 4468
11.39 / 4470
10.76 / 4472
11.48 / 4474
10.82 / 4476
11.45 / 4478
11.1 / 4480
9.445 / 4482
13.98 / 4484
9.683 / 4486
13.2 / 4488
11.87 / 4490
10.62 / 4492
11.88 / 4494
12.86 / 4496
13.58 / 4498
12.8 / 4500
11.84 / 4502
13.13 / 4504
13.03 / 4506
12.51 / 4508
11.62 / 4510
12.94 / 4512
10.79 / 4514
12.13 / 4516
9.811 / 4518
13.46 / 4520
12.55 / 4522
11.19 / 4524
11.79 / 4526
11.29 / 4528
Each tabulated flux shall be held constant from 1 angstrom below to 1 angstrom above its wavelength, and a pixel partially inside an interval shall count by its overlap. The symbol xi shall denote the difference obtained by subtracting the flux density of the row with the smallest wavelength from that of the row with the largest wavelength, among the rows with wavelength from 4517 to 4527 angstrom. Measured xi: 2.0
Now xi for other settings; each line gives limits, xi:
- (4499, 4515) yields -2.0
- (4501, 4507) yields 1.2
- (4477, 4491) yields 0.4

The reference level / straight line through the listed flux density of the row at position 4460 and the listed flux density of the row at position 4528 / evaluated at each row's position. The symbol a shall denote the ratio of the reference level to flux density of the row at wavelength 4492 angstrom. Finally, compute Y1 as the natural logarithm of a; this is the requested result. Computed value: -0.02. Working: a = 0.98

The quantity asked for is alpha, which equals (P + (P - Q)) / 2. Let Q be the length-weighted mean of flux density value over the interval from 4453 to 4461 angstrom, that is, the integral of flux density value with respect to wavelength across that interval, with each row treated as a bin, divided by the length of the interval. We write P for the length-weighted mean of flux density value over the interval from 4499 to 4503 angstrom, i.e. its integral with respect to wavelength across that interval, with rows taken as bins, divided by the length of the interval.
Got 7.0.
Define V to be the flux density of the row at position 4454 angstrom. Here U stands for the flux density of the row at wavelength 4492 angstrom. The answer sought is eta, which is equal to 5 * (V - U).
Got -2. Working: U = 10.62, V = 10.24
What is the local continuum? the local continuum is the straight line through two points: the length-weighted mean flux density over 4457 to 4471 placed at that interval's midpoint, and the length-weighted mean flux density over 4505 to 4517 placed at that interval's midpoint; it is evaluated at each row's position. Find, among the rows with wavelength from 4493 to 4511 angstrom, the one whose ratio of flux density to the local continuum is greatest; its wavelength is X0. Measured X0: 4498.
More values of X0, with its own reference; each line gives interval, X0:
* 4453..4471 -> 4456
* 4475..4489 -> 4484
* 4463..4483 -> 4466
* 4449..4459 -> 4450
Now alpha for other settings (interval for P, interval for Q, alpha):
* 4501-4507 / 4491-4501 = 6.5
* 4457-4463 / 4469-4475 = 4.7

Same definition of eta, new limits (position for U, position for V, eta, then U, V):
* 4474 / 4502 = 2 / 11.48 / 11.84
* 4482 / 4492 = 6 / 9.445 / 10.62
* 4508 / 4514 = -9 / 12.51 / 10.79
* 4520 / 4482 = -20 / 13.46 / 9.445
